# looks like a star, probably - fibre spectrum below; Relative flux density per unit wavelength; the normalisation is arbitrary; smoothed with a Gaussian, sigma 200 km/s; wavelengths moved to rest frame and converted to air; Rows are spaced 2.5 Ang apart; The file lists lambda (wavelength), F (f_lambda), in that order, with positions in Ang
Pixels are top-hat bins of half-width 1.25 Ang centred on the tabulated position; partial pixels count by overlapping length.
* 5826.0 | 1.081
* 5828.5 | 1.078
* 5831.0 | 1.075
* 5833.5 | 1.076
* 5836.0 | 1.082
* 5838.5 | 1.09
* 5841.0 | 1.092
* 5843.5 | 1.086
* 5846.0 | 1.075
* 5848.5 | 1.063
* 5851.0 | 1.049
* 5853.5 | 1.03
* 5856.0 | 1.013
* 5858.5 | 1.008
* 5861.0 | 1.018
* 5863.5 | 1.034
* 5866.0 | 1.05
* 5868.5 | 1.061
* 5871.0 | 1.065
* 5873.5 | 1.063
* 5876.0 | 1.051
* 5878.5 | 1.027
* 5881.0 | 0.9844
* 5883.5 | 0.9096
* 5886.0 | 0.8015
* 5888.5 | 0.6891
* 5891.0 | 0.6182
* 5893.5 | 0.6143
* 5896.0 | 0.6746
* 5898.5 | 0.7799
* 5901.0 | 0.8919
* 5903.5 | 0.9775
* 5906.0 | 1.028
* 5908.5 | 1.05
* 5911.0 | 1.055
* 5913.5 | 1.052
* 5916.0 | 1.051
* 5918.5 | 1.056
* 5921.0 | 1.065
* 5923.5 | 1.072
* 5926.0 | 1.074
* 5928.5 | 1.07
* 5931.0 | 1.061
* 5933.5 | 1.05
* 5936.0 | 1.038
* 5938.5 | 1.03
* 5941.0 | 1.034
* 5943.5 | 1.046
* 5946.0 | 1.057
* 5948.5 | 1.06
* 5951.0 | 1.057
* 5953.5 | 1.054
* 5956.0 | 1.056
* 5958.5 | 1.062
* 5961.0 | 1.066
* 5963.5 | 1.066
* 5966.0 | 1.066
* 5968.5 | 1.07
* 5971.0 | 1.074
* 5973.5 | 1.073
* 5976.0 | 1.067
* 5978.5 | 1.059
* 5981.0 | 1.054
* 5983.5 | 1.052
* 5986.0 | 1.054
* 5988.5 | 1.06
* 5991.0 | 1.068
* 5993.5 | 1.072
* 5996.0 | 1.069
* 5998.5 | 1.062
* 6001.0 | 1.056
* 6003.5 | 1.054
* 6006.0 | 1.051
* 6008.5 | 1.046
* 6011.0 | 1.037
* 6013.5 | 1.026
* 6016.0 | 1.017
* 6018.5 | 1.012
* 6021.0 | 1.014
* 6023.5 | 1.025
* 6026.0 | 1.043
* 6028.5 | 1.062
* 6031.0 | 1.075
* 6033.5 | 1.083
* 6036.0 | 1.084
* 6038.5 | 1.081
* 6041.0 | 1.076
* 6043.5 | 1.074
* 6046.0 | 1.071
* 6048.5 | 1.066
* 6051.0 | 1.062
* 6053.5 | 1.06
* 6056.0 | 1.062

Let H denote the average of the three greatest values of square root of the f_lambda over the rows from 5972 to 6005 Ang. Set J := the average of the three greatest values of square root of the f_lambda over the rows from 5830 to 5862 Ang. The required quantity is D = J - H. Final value 0.009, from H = 1.04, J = 1.04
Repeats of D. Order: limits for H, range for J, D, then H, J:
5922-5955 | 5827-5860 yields 0.008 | 1.04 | 1.04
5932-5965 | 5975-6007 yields 0.002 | 1.03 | 1.03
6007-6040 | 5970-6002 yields -0.005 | 1.04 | 1.04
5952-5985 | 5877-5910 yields -0.018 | 1.04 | 1.02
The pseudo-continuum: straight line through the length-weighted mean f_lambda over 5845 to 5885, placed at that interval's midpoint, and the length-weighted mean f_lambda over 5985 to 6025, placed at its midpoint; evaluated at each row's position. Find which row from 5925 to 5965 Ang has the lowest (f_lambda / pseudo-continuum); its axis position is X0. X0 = 5938.5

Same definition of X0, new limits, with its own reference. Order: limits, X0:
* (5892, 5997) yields 5893.5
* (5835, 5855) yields 5853.5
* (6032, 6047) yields 6046.0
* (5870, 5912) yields 5893.5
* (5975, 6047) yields 6018.5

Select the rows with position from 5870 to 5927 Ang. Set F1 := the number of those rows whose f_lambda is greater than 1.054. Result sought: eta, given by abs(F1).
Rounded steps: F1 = 7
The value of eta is 7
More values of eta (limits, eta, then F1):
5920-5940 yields 5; 5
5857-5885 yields 3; 3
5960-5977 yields 7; 7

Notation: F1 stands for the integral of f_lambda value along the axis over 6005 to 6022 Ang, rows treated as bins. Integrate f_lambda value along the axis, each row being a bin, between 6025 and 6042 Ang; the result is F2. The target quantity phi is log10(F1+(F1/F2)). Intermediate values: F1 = 17.5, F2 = 18.2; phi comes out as 1.27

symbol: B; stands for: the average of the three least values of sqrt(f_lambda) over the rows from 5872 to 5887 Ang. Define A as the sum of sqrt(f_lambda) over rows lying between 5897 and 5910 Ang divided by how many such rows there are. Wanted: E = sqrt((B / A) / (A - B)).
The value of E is 6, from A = 0.97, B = 0.95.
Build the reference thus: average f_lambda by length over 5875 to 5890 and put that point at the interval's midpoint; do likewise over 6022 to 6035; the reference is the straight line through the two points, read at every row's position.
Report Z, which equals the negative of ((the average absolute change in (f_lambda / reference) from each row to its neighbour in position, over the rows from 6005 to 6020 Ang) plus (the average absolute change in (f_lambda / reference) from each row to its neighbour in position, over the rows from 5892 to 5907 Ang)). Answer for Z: -0.097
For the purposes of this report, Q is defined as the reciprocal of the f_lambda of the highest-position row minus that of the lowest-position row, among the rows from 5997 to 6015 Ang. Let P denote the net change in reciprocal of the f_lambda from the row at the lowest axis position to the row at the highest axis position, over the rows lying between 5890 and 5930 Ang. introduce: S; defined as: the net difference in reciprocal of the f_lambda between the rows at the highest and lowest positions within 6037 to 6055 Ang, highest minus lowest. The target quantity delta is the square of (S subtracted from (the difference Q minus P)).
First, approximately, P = -0.68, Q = 0.03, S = 0.018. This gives 0.49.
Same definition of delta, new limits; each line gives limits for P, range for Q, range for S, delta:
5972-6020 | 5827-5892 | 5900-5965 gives 0.67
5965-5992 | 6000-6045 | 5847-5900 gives 0.13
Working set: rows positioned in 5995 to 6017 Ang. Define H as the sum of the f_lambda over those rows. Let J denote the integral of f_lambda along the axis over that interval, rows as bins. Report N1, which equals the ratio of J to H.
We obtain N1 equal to 2.445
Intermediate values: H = 9.42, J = 23.0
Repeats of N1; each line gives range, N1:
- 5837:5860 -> 2.555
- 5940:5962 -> 2.445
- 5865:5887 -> 2.449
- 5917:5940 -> 2.555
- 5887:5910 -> 2.563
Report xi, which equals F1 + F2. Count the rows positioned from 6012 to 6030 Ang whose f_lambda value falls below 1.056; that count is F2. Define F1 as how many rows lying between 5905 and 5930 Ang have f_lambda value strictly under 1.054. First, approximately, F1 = 4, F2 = 6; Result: 10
